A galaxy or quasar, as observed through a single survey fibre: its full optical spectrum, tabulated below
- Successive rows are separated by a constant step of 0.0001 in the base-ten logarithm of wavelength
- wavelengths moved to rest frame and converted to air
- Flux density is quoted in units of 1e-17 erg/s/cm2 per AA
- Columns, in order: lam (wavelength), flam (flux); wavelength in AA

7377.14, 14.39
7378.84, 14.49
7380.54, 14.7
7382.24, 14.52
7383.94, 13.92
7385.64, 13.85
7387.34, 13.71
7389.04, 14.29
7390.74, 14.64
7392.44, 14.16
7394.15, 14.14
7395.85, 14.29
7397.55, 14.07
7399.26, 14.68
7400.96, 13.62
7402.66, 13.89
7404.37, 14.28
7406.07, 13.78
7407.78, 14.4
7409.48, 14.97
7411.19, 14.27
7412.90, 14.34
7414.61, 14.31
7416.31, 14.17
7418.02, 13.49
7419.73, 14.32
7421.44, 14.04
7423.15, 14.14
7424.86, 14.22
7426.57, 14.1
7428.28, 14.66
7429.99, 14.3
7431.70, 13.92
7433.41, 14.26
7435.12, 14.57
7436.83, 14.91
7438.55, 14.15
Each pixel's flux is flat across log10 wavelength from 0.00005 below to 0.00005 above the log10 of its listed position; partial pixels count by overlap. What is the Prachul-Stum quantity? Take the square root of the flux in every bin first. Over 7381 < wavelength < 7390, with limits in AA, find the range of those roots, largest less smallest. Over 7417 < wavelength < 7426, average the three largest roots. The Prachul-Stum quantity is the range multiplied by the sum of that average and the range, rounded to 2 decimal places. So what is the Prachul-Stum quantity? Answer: 0.42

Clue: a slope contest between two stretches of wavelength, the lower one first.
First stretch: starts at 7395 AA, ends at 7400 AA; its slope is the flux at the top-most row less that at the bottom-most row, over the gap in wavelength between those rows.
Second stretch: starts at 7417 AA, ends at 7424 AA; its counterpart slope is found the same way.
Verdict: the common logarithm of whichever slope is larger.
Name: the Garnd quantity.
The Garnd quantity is -0.90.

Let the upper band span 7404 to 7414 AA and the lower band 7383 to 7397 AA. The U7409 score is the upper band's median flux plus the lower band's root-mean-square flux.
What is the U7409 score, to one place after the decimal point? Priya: 28.4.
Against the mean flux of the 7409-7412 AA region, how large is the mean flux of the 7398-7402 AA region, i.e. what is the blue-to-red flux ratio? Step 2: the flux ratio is 0.97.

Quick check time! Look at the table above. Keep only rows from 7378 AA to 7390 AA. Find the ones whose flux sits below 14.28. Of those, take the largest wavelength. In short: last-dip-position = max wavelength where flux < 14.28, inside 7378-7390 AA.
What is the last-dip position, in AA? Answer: 7387.34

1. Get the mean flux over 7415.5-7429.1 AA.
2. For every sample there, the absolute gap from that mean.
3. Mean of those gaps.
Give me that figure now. 0.20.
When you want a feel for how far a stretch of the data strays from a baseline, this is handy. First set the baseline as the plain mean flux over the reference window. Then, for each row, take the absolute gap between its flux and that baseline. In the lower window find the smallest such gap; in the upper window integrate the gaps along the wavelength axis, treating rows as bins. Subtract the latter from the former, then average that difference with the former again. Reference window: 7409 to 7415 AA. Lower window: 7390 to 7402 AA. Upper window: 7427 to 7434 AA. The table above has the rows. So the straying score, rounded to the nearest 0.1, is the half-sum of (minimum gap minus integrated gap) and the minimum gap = -0.8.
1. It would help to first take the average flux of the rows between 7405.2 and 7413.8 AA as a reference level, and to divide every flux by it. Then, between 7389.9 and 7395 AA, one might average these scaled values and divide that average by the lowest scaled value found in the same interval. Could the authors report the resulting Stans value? 1.01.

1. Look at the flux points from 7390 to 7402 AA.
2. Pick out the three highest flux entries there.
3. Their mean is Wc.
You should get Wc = 14.5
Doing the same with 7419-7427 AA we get 14.2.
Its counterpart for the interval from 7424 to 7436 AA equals 14.5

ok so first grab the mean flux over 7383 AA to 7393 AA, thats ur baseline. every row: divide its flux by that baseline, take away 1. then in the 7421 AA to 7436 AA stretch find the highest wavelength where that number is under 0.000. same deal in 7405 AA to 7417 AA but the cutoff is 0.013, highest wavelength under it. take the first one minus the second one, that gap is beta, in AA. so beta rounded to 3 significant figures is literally 15.4 AA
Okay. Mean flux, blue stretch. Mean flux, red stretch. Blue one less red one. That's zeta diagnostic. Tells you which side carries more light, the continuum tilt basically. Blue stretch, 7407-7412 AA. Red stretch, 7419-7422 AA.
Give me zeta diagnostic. 0.4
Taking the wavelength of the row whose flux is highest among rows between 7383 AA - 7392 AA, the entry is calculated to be 7390.74 AA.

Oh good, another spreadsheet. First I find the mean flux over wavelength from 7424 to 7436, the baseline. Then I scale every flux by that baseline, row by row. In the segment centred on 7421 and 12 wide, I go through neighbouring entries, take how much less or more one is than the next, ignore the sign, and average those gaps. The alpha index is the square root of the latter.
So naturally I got 0.156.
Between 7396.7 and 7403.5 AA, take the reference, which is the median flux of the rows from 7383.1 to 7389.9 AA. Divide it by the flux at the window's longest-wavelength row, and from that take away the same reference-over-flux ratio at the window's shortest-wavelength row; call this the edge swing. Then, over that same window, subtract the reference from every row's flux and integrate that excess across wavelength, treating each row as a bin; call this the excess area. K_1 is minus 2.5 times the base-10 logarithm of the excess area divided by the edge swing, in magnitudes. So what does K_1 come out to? -4.95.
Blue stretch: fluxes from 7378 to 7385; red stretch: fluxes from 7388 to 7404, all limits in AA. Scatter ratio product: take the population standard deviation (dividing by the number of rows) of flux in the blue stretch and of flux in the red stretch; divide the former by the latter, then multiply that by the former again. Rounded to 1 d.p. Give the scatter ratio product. 0.3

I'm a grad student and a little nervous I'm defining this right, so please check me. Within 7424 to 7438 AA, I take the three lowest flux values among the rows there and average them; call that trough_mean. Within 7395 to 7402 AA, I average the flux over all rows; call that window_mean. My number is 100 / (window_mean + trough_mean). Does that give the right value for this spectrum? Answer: 3.54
